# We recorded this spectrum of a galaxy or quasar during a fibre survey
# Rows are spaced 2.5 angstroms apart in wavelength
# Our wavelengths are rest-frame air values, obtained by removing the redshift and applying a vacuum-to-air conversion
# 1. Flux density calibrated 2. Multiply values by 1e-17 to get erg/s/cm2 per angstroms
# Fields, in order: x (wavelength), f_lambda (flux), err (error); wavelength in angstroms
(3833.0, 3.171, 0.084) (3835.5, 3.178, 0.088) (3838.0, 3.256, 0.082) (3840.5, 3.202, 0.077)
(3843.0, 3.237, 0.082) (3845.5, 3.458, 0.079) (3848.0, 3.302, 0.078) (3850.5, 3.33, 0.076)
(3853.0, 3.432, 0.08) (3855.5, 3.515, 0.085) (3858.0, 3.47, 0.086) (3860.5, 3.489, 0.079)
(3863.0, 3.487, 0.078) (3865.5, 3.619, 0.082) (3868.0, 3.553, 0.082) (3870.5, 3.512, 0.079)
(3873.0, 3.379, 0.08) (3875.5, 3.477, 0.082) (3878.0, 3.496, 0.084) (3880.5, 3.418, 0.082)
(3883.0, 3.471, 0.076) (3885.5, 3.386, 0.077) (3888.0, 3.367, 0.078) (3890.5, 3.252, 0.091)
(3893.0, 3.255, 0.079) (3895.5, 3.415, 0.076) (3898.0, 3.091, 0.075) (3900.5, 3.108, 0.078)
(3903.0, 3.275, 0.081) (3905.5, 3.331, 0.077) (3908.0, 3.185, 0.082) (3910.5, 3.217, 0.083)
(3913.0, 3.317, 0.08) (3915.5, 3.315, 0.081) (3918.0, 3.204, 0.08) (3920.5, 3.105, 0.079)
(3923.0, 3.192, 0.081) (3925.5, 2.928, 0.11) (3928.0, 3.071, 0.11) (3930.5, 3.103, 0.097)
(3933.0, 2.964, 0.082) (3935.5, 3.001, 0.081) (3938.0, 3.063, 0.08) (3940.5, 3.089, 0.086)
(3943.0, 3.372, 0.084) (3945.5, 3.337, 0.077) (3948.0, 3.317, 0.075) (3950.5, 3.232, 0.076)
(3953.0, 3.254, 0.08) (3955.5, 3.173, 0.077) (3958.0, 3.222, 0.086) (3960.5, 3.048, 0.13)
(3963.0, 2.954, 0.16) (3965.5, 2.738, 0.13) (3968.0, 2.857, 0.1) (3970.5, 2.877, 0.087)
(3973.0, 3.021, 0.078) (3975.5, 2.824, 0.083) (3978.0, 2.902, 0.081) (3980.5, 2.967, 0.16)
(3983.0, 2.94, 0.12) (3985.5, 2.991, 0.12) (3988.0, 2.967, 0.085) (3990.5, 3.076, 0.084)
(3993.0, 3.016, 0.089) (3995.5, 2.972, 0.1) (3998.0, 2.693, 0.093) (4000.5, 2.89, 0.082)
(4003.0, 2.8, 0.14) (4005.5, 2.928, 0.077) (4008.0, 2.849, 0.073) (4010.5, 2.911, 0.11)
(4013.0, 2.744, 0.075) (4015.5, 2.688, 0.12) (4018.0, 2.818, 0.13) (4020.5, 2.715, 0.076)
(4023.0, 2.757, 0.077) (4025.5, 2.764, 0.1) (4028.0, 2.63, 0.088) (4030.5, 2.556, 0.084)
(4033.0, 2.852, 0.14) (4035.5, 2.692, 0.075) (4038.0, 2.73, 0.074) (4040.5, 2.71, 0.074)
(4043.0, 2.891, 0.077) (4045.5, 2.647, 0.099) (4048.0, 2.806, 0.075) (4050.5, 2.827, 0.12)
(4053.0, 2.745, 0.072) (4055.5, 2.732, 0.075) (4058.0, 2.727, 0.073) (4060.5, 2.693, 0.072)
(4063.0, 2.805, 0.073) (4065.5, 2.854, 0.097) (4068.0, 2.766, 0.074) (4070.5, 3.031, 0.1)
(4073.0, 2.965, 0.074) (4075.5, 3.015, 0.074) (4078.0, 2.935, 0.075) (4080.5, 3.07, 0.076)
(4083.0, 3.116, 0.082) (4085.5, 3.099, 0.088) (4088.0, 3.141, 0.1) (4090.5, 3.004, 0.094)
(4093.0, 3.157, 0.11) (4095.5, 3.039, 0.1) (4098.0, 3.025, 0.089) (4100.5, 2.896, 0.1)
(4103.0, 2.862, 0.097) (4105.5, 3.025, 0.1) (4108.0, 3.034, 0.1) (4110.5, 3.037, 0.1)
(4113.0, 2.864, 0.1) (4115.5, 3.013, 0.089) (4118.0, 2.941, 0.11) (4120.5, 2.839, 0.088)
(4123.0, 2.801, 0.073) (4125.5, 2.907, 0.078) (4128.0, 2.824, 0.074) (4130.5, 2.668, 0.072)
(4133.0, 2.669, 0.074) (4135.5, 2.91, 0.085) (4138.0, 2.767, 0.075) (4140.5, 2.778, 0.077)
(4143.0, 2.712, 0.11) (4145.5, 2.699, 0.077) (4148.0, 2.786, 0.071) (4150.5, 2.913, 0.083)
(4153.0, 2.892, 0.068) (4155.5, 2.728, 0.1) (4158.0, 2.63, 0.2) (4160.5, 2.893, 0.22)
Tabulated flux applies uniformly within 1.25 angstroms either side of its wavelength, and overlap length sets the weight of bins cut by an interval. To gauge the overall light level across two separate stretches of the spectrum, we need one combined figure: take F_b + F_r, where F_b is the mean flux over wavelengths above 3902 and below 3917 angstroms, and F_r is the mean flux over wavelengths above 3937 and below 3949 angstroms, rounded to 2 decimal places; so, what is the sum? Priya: 6.51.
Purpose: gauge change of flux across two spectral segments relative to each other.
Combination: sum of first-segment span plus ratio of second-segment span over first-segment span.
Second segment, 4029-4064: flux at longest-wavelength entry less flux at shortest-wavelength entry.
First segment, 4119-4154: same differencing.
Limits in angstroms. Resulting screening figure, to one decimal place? 4.8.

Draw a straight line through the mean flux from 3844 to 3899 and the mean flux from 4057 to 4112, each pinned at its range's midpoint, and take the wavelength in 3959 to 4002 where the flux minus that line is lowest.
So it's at 3965.5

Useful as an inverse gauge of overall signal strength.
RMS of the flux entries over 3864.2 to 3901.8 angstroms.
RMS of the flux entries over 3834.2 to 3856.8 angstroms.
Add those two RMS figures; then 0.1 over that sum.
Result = 0.0149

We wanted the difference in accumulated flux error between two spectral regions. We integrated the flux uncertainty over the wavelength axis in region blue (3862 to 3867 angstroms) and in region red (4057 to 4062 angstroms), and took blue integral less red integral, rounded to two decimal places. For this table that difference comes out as 0.04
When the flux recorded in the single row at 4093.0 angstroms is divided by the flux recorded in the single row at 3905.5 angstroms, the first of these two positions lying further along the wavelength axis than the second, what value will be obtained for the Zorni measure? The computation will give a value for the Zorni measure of 0.95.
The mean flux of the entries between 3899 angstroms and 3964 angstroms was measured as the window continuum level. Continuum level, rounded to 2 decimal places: 3.17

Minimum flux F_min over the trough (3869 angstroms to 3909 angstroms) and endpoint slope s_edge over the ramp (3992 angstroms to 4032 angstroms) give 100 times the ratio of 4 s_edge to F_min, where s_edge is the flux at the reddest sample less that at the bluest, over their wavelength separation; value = -1.6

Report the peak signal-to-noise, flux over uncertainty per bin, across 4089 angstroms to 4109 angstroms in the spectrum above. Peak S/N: 34.0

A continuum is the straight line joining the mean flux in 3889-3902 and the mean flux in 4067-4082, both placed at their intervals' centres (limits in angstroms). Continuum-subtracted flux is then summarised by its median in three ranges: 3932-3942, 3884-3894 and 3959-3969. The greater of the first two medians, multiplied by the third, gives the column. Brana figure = -0.017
